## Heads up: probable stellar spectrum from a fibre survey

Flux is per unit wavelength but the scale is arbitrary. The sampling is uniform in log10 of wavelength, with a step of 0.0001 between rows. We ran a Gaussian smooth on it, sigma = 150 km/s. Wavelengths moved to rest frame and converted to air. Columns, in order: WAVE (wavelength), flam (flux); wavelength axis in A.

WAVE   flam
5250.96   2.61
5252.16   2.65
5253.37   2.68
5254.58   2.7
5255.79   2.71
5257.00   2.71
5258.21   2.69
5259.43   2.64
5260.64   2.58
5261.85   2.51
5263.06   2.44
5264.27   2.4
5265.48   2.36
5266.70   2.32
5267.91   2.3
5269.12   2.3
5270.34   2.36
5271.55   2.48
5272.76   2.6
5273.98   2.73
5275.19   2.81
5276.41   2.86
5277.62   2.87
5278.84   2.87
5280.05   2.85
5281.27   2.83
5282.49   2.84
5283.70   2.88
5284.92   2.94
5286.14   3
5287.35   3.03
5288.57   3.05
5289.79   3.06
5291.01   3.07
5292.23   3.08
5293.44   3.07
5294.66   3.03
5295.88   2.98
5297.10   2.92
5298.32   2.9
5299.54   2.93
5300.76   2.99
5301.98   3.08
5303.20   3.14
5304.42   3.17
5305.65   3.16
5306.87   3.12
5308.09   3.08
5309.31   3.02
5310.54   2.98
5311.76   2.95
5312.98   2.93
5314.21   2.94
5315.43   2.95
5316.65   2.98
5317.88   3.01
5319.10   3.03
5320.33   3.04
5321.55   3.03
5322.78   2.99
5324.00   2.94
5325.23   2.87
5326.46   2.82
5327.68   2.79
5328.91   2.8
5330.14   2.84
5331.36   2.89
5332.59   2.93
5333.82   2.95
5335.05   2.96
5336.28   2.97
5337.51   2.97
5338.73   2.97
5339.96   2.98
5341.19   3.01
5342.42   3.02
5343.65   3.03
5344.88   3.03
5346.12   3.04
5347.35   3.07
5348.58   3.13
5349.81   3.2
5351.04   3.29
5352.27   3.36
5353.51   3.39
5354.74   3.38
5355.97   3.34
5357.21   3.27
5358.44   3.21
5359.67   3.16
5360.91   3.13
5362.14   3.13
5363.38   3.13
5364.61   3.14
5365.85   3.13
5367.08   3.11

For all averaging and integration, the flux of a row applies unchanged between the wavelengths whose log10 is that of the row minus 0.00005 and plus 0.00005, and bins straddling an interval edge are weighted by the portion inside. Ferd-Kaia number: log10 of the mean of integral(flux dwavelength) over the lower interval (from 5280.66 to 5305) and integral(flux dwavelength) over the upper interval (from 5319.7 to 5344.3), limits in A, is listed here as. 1.861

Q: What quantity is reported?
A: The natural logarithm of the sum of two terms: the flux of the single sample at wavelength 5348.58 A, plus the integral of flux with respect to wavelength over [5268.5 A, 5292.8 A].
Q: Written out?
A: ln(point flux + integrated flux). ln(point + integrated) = 4.27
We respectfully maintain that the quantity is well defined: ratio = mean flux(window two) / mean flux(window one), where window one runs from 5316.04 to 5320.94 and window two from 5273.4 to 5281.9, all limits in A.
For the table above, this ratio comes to 0.939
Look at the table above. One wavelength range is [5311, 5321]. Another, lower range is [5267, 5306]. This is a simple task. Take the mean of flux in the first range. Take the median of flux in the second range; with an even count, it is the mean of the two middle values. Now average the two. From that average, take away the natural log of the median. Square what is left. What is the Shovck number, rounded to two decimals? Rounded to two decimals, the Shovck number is 3.53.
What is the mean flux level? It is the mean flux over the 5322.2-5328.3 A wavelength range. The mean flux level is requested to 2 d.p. 2.88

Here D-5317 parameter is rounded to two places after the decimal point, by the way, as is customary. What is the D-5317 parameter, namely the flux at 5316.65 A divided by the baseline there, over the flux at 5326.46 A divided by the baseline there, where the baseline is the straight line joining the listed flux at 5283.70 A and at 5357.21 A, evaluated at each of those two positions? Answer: 1.07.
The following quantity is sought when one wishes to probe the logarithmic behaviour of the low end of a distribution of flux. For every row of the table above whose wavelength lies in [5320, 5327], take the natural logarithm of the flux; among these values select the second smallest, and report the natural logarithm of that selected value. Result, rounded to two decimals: 0.05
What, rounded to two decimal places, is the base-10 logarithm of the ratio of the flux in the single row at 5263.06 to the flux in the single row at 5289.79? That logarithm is -0.10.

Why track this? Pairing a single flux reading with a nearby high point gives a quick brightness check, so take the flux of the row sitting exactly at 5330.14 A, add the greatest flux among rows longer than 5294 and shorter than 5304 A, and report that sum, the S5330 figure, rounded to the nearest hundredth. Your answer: 5.98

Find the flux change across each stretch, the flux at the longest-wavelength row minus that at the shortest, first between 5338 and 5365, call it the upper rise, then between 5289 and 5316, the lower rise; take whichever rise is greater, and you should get 0.17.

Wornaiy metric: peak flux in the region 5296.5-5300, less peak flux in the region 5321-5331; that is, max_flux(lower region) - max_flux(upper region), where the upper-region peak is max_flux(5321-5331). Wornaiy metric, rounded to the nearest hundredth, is -0.10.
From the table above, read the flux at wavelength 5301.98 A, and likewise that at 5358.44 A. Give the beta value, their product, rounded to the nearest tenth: 9.9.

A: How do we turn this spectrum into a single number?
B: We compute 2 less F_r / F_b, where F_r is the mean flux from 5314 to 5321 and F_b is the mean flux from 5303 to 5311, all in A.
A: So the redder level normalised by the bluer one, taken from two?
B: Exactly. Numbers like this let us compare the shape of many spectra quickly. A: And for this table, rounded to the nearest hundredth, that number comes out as 1.03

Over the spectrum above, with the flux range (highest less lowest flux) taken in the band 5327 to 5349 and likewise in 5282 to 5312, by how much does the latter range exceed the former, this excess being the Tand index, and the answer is -0.01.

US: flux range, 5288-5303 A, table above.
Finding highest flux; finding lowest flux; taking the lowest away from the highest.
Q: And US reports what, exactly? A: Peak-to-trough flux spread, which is 0.18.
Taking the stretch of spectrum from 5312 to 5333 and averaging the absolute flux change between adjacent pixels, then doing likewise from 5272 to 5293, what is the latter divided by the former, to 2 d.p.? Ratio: 1.12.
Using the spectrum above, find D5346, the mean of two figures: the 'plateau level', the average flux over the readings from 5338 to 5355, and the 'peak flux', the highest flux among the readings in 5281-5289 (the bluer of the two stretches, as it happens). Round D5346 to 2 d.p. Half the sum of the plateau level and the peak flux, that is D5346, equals 3.09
